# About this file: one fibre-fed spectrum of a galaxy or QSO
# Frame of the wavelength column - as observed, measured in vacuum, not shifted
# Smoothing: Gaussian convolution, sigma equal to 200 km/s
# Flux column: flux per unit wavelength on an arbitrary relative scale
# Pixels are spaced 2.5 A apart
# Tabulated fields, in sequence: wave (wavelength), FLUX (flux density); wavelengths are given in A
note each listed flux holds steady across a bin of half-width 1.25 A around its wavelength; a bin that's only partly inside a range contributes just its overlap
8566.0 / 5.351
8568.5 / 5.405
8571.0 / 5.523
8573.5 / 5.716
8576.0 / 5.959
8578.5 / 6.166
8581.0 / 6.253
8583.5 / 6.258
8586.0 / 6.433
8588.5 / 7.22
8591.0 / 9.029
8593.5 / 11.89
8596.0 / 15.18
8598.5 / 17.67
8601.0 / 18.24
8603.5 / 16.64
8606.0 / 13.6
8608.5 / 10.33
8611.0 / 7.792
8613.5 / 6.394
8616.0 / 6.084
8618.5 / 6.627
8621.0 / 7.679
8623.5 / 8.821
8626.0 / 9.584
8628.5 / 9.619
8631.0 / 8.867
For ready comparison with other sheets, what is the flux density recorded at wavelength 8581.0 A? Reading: 6.253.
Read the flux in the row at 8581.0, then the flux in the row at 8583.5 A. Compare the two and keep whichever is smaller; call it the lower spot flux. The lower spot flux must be 6.25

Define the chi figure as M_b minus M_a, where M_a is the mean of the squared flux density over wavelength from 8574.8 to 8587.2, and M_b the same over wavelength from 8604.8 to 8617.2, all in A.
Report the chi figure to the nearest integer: 47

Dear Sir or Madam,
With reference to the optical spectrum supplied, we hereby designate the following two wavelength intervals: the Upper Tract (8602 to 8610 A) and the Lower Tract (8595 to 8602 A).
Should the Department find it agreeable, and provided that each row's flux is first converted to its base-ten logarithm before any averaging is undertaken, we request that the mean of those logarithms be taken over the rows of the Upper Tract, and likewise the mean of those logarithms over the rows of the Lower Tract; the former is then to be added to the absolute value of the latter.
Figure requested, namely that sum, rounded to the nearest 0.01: 2.35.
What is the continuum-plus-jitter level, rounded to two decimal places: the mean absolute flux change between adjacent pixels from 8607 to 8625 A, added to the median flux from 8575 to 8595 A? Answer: 7.51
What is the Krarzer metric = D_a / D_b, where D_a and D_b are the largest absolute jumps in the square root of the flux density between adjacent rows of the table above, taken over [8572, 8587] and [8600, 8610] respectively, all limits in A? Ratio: 0.11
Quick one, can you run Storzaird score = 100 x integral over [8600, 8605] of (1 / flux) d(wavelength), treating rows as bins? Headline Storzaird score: 29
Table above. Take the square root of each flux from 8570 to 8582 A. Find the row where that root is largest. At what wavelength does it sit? 8581.0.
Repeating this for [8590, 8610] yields 8601.0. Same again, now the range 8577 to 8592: 8591.0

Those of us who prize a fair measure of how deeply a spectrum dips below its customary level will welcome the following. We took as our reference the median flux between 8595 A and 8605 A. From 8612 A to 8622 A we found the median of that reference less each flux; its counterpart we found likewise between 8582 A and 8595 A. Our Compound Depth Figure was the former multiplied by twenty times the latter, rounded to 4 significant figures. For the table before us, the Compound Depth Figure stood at 2115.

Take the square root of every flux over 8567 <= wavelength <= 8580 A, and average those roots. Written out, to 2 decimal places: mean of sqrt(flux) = 2.40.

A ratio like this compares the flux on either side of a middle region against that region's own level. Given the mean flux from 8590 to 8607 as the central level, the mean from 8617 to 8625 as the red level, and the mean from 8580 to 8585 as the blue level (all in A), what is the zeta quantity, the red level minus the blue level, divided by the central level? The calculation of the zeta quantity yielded 0.10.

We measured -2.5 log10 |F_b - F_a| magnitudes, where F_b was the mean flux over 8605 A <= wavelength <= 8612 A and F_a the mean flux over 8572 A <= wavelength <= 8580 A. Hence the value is -1.7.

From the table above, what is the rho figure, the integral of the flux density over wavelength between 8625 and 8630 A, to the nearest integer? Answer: 48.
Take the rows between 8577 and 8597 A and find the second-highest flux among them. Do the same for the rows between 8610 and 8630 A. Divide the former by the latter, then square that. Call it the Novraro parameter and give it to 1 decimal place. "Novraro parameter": 1.5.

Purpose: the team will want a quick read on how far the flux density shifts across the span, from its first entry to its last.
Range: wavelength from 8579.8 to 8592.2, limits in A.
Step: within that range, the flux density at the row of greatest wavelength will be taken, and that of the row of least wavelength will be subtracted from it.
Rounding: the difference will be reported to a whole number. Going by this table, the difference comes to 3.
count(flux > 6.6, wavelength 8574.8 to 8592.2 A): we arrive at 2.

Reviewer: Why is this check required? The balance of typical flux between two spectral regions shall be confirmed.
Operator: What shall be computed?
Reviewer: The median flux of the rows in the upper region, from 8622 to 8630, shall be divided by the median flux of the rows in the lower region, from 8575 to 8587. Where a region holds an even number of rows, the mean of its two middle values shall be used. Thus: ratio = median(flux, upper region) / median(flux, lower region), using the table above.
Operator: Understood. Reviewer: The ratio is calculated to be 1.5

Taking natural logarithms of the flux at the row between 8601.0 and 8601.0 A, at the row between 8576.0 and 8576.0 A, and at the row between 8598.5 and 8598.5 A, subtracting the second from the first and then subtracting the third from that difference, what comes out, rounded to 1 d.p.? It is -1.8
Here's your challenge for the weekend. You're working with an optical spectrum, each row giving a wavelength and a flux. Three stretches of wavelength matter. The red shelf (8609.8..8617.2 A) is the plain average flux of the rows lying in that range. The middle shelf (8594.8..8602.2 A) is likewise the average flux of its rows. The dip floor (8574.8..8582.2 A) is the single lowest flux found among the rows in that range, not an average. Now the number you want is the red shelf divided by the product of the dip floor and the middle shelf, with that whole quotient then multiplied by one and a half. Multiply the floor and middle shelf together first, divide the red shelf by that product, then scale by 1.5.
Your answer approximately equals 0.10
